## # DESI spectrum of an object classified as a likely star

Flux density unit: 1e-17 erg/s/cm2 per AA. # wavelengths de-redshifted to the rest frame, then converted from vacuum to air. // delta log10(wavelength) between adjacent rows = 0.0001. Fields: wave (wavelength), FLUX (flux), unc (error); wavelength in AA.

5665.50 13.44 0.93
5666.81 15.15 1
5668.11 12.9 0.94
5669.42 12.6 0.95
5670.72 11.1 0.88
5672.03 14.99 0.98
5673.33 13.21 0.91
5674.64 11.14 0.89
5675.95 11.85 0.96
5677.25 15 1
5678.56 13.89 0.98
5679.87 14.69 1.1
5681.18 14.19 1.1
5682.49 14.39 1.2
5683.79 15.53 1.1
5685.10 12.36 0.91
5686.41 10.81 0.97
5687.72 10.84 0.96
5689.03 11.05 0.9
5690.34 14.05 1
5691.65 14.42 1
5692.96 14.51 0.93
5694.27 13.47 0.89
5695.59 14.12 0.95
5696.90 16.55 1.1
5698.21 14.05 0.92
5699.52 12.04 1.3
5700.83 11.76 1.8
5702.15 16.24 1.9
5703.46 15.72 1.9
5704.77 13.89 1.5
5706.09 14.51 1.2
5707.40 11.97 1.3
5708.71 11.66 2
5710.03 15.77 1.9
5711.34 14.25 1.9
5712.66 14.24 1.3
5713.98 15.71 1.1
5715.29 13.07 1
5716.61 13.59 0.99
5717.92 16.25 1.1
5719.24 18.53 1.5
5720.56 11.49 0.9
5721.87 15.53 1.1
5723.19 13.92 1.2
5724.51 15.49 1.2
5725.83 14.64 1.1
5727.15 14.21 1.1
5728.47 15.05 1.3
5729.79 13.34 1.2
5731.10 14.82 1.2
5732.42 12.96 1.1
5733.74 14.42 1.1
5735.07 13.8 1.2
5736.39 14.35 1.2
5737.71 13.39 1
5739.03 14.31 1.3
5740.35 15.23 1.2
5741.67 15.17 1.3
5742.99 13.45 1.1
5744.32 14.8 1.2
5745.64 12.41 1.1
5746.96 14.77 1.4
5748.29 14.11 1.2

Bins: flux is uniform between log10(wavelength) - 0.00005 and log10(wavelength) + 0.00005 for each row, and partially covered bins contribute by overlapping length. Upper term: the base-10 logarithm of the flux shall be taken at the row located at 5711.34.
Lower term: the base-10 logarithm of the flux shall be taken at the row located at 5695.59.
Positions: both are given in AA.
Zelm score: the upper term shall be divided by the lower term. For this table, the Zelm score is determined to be 1.00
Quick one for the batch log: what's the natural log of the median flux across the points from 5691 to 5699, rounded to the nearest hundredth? 2.66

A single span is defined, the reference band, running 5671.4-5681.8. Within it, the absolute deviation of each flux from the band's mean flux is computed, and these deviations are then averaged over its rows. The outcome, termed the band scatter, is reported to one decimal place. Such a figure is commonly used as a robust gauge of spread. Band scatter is 1.2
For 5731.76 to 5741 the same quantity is 0.6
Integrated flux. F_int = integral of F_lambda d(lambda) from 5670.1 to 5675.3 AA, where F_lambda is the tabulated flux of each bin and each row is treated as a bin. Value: 66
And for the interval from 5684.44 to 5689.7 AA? 59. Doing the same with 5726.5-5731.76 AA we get 76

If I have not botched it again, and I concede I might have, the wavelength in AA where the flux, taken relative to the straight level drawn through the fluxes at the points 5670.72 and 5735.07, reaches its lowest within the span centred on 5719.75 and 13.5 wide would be 5720.56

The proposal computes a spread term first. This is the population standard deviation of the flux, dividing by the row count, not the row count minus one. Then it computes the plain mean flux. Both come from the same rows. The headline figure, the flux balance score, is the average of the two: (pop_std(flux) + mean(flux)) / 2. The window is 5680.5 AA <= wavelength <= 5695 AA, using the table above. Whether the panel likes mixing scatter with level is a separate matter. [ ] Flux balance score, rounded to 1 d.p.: 7.4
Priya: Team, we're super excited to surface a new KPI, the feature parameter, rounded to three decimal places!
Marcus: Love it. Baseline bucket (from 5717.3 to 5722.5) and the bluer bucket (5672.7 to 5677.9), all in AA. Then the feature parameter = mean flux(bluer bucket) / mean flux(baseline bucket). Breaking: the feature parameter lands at 0.828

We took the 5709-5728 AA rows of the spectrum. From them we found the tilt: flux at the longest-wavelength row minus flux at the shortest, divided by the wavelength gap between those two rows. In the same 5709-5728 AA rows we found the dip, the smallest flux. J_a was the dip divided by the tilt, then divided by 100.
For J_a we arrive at -1.3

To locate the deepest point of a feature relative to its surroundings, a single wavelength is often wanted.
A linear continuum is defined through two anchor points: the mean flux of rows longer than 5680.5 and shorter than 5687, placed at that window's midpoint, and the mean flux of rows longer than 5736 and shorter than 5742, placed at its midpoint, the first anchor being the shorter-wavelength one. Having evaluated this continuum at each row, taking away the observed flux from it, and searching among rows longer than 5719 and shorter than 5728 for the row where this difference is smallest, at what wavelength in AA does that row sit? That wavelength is 5719.24 AA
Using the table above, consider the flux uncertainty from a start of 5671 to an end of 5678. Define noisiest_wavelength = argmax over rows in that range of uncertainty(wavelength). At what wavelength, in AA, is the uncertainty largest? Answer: 5677.25 AA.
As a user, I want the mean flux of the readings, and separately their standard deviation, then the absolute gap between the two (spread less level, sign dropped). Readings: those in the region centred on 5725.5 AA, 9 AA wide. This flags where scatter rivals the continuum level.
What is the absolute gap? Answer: 13.8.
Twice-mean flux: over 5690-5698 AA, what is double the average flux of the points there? 29.0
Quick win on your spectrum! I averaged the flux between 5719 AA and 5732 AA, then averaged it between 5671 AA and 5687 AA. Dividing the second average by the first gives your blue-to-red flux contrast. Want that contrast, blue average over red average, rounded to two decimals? 0.92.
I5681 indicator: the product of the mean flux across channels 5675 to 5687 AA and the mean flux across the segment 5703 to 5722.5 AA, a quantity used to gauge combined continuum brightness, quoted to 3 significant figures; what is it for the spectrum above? 196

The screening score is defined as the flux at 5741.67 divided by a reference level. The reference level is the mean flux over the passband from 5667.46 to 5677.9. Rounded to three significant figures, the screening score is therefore 1.18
